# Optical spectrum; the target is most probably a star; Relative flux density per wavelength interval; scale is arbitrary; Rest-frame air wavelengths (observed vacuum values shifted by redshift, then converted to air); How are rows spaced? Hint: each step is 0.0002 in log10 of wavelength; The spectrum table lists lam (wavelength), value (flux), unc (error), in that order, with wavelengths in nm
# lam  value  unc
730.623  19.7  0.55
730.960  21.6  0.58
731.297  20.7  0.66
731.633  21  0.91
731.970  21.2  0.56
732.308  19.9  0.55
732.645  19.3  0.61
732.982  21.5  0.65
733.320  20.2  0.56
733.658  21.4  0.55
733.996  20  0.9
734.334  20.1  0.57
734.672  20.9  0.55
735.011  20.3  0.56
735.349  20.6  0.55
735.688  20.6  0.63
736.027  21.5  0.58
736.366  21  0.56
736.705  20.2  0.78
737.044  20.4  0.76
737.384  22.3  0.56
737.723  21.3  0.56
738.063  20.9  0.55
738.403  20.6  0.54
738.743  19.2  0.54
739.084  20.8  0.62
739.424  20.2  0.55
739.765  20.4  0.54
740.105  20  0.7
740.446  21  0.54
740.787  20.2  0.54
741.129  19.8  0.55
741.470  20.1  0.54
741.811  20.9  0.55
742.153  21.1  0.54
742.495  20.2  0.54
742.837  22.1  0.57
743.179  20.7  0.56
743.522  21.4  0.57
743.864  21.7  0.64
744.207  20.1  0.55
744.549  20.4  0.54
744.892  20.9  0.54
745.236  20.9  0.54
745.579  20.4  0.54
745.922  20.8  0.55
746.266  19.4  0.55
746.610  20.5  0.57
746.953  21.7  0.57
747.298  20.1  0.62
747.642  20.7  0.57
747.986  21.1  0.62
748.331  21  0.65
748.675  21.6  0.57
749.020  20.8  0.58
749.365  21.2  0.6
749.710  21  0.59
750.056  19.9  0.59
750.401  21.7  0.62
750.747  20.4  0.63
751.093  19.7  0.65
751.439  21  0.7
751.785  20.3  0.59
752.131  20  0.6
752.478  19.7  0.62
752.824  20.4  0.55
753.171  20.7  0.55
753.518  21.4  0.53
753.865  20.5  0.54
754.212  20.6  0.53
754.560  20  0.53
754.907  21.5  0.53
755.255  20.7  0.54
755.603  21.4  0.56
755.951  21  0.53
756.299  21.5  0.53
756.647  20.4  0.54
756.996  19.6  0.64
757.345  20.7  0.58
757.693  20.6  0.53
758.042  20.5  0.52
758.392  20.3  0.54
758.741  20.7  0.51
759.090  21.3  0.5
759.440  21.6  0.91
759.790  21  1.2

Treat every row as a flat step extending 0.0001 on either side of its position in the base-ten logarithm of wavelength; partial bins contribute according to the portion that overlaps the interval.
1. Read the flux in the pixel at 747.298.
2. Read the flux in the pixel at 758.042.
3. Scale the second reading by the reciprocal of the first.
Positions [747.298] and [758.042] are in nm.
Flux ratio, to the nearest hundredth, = 1.02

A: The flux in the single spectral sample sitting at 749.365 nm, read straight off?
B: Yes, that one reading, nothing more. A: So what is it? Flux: 21.2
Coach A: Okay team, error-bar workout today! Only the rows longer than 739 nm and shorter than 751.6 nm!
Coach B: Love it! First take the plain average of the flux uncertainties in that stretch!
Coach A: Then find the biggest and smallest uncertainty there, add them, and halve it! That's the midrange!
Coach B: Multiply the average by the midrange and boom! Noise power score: 0.36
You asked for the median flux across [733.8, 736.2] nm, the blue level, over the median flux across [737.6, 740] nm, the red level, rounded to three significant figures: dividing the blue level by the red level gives 1.00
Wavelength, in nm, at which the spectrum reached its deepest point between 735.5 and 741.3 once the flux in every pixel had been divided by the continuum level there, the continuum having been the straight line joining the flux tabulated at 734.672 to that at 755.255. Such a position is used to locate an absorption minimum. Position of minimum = 738.743 nm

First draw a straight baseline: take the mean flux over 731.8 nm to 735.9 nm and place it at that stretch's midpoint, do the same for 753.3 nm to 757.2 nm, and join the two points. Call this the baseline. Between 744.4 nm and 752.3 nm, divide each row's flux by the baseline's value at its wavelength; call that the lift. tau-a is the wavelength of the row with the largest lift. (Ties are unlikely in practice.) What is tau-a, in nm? 746.953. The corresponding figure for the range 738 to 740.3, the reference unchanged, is 738.063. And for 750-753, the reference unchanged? 750.401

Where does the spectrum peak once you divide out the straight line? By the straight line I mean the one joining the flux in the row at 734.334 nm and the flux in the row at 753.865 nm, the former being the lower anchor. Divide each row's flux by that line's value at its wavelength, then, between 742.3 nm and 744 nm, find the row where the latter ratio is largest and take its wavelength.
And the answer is 742.837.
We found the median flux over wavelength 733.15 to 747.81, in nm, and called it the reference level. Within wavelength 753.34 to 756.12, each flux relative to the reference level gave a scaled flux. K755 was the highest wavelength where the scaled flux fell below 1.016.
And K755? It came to 755.255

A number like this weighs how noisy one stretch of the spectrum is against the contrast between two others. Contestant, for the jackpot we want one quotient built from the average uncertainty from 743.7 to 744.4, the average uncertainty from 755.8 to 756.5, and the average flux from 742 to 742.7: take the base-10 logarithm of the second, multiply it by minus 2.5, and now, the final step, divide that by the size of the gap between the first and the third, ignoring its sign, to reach 0.034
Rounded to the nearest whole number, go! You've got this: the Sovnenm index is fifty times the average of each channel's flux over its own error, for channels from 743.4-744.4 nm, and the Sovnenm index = 1800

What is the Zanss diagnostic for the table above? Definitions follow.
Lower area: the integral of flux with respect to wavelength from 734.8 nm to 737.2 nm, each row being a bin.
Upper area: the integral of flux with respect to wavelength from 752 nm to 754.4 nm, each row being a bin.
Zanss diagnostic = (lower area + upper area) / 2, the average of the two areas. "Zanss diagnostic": 49.4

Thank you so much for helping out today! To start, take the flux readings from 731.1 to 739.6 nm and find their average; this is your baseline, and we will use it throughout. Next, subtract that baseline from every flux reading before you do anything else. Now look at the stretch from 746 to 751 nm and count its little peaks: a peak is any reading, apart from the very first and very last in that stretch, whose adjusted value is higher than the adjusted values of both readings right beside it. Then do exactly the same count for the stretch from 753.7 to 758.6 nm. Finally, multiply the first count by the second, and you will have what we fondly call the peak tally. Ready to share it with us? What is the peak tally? 25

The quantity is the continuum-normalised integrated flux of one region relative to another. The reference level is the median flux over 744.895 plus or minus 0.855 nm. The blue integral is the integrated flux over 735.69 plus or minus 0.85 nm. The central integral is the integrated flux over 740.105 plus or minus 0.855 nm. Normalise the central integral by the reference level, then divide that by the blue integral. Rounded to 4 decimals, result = 0.0483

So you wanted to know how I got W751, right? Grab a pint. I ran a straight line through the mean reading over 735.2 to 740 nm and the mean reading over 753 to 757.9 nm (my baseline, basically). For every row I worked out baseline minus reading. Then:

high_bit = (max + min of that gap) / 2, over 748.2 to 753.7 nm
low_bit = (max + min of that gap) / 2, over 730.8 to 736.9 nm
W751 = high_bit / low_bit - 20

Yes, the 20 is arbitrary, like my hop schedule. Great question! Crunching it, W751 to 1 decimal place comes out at -19.8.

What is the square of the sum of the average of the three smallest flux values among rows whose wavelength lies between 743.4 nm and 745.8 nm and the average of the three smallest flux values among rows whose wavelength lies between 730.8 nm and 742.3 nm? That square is 1579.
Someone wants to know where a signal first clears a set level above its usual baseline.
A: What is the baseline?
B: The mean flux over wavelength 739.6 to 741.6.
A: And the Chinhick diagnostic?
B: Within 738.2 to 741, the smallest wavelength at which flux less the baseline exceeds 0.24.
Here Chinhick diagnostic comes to 738.403 nm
